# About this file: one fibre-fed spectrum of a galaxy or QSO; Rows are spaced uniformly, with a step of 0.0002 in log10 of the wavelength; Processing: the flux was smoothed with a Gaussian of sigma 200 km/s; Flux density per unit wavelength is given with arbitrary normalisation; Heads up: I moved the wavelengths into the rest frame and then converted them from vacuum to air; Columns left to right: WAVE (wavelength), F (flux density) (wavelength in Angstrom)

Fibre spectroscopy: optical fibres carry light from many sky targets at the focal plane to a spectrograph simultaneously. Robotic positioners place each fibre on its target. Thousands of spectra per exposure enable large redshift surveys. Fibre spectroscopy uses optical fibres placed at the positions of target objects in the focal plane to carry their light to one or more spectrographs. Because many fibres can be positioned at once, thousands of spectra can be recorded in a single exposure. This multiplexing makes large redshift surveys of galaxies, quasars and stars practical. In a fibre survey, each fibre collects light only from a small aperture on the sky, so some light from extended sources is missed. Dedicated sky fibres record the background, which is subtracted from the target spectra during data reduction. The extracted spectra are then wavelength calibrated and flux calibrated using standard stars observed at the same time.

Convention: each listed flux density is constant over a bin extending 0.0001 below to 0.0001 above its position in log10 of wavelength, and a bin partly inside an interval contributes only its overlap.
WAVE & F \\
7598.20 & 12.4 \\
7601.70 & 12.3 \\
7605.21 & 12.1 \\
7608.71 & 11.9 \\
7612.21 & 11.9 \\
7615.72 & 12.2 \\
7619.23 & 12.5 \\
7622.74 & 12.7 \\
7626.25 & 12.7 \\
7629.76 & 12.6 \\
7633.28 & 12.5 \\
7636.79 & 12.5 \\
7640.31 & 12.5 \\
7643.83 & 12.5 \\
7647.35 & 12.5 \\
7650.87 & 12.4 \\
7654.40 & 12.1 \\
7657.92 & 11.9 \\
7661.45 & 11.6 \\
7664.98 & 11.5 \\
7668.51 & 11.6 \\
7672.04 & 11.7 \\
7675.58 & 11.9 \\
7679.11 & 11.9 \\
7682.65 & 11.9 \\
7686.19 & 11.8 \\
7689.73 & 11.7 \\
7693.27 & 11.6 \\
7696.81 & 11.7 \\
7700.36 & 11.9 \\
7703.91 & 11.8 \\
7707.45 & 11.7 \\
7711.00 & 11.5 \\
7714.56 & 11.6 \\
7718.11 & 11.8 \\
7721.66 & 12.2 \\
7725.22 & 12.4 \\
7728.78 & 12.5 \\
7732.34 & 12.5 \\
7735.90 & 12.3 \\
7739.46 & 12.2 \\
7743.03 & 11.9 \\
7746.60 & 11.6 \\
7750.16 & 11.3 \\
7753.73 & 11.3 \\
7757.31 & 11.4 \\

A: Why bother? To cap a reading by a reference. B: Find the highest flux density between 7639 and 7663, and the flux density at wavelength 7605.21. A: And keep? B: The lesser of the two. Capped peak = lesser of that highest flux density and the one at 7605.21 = 12.1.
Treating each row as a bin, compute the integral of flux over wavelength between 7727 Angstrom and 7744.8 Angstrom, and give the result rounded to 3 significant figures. 219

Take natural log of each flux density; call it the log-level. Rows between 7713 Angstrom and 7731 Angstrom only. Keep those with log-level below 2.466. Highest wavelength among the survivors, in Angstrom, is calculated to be 7714.56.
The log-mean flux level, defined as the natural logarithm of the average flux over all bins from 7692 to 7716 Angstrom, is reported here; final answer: 2.458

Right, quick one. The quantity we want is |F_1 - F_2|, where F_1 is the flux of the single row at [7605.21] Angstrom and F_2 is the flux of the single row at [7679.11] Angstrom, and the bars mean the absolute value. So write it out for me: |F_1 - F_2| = 0.20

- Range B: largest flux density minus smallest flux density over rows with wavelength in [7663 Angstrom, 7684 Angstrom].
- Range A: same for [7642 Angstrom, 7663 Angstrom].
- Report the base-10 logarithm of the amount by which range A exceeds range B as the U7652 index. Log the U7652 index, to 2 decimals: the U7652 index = -0.30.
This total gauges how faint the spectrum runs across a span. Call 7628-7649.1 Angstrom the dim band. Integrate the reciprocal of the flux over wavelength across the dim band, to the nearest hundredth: 1.69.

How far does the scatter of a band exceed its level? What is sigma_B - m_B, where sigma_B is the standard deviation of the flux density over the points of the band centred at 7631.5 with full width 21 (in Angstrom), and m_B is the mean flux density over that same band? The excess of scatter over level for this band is -12.5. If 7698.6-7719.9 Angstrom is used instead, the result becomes -11.6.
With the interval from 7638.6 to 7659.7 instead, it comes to -12.1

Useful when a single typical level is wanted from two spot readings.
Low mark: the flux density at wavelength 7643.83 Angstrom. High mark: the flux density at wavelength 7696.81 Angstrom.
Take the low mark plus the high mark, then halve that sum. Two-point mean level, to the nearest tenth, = 12.1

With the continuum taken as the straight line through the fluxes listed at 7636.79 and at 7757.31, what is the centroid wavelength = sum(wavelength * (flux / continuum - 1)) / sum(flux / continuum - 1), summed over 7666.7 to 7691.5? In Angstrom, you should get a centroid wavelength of 7677.0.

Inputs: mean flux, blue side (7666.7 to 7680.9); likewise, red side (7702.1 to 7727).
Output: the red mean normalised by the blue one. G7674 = 1.01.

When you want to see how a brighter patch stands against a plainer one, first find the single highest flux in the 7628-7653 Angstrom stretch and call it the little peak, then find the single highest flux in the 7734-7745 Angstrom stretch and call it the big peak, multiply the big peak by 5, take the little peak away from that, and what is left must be 48.9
